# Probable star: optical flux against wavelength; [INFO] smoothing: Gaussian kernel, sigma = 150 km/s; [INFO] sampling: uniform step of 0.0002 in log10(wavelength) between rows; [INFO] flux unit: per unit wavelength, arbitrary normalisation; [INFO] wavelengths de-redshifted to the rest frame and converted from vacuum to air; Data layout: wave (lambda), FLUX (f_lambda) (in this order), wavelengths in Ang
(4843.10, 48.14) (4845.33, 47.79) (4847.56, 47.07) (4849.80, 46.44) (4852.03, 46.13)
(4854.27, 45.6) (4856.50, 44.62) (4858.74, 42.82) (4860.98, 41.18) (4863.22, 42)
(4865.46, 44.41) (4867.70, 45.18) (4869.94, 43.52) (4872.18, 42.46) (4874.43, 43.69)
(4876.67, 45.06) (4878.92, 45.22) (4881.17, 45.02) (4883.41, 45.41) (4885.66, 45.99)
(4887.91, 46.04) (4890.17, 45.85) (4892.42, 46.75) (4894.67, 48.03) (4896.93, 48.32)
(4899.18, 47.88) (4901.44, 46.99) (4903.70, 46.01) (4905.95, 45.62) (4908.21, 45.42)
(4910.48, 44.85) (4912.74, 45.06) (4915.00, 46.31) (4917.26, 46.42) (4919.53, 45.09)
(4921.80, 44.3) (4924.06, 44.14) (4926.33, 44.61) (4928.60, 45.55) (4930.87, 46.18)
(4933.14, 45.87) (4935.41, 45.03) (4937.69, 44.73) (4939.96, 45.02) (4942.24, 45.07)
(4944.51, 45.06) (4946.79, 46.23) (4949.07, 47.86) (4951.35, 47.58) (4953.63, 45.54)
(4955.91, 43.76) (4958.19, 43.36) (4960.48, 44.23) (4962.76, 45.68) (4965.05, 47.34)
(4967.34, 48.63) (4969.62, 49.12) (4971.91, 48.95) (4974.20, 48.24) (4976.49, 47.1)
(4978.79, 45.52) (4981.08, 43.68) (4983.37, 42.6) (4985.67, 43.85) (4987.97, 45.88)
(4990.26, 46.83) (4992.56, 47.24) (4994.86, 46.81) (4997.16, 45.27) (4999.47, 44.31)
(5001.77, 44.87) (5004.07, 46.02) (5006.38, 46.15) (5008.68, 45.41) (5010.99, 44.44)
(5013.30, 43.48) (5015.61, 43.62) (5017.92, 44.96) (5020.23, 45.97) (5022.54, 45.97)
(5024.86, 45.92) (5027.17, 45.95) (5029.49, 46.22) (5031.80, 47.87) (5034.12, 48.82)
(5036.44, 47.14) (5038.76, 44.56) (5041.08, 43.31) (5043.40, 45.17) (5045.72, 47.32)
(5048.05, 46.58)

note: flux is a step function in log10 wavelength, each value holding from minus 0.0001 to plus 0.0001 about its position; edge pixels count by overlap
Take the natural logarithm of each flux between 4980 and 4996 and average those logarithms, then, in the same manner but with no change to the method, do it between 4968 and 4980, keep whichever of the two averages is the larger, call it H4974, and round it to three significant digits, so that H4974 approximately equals 3.87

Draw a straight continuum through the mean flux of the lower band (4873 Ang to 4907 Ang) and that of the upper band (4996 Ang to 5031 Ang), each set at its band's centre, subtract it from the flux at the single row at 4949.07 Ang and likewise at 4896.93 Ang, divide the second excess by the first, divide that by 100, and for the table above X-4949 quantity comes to 0.010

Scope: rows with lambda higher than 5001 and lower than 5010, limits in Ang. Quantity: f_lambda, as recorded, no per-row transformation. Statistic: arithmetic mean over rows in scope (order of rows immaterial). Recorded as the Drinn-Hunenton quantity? 45.6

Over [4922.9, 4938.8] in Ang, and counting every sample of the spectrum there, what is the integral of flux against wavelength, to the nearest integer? 718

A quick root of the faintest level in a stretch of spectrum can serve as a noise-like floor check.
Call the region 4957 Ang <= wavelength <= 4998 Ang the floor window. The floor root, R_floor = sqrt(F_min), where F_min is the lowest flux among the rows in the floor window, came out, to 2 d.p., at 6.53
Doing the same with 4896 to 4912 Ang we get 6.70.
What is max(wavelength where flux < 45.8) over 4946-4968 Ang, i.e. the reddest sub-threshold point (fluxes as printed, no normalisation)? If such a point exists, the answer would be 4962.76 Ang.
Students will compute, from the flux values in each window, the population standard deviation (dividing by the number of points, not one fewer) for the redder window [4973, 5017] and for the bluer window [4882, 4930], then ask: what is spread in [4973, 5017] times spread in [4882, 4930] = 1.7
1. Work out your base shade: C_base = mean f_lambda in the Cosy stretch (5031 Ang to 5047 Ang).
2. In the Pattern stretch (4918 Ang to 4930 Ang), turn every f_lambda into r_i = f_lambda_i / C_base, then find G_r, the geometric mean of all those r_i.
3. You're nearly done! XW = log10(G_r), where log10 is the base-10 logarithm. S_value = -0.015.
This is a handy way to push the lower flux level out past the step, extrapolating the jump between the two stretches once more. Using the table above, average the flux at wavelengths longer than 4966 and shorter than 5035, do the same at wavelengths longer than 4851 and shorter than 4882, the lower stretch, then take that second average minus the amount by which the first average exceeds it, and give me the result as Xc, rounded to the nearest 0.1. 42.1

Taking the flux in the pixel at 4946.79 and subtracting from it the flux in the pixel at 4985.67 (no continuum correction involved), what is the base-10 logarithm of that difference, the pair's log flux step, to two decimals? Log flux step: 0.38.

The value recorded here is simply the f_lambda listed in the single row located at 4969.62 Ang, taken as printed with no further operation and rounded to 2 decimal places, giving 49.12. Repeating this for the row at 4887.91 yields 46.04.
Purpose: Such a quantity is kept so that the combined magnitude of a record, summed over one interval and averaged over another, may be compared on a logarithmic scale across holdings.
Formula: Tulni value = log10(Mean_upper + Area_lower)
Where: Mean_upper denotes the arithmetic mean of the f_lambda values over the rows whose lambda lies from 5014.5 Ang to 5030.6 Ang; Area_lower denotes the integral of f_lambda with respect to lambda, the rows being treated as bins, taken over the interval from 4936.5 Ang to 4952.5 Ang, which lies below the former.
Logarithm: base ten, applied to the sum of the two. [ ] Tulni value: 2.89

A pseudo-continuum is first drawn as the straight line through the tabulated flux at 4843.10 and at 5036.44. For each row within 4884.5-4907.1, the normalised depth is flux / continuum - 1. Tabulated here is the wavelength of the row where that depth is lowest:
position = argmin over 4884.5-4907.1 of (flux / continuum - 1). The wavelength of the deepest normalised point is 4905.95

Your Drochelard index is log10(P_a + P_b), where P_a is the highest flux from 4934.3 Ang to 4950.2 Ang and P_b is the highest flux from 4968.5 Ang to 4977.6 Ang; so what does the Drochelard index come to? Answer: 1.987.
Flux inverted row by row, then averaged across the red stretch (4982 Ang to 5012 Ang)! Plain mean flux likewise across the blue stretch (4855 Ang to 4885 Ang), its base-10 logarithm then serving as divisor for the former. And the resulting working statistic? 0.0134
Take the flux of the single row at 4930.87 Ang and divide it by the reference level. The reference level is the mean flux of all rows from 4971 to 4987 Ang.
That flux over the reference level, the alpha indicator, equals 1.01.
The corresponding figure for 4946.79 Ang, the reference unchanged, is 1.01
